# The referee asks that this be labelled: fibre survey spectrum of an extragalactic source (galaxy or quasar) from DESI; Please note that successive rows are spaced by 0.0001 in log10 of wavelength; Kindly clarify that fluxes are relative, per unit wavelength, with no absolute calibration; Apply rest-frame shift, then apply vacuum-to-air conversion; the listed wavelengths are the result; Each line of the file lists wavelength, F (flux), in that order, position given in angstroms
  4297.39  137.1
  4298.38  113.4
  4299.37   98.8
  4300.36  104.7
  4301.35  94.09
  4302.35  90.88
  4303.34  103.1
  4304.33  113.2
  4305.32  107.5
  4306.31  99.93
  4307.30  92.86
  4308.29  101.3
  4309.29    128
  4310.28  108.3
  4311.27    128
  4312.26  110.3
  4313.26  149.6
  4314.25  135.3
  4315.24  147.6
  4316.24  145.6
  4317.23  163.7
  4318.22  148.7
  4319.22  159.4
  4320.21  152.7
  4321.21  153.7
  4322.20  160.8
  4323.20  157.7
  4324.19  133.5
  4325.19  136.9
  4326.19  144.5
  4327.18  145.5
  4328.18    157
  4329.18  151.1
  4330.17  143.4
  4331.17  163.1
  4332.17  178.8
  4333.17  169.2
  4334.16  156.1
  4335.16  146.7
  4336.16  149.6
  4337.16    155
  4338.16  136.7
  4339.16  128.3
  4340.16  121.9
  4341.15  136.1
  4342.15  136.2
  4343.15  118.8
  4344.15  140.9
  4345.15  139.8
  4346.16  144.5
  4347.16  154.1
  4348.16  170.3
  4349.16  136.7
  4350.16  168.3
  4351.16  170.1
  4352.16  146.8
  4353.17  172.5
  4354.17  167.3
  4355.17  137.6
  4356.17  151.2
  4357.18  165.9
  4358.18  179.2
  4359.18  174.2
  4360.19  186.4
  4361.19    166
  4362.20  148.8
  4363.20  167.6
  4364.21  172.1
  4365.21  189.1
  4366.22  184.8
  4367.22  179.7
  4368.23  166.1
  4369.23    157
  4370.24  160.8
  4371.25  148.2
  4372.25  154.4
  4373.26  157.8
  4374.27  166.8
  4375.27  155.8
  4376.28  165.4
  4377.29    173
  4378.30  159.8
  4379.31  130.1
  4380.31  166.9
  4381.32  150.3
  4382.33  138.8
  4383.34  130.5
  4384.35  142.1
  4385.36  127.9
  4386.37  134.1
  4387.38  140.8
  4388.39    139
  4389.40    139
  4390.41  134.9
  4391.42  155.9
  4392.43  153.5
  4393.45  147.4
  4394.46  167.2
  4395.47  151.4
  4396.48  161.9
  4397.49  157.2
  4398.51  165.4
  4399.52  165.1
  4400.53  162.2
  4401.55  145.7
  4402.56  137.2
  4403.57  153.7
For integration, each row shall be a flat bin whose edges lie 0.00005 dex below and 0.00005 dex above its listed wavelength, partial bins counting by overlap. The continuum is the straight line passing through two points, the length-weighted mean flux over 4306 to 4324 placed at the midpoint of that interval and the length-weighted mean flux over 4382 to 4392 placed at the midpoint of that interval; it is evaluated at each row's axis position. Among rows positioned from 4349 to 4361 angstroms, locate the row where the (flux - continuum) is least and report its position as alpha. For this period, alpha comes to 4349.16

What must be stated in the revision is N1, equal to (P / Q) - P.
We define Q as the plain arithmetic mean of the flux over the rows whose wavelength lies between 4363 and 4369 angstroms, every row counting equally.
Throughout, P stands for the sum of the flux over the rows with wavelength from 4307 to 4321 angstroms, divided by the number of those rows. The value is -133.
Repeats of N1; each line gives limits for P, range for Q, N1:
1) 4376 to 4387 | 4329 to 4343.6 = -146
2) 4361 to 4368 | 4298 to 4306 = -171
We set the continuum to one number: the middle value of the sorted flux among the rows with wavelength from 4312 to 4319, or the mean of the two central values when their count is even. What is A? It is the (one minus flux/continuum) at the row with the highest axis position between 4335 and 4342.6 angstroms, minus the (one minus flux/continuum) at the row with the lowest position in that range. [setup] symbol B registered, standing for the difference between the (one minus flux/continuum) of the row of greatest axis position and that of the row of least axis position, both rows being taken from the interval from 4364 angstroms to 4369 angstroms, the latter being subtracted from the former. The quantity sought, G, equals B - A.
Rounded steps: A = 0.071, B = 0.04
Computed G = -0.03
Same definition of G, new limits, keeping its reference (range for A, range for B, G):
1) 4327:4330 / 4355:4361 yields -0.29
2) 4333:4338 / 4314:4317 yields -0.17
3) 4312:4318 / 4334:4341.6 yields 0.50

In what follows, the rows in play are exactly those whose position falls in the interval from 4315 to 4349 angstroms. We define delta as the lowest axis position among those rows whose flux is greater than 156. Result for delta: 4317.23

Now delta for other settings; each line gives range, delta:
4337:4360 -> 4348.16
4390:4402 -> 4394.46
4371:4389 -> 4373.26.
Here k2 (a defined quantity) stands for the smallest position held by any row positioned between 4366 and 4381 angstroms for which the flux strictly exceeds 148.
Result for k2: 4366.22 angstroms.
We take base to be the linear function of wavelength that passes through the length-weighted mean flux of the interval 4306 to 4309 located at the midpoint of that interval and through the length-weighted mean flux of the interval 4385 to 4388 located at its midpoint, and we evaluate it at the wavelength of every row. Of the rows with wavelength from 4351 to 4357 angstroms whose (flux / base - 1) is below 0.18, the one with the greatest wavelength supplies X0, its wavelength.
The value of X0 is 4355.17 angstroms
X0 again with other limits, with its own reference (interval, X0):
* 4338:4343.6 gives 4343.15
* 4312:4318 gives 4312.26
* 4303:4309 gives 4308.29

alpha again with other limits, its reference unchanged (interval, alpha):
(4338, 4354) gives 4343.15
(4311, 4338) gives 4312.26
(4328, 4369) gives 4343.15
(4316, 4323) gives 4316.24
